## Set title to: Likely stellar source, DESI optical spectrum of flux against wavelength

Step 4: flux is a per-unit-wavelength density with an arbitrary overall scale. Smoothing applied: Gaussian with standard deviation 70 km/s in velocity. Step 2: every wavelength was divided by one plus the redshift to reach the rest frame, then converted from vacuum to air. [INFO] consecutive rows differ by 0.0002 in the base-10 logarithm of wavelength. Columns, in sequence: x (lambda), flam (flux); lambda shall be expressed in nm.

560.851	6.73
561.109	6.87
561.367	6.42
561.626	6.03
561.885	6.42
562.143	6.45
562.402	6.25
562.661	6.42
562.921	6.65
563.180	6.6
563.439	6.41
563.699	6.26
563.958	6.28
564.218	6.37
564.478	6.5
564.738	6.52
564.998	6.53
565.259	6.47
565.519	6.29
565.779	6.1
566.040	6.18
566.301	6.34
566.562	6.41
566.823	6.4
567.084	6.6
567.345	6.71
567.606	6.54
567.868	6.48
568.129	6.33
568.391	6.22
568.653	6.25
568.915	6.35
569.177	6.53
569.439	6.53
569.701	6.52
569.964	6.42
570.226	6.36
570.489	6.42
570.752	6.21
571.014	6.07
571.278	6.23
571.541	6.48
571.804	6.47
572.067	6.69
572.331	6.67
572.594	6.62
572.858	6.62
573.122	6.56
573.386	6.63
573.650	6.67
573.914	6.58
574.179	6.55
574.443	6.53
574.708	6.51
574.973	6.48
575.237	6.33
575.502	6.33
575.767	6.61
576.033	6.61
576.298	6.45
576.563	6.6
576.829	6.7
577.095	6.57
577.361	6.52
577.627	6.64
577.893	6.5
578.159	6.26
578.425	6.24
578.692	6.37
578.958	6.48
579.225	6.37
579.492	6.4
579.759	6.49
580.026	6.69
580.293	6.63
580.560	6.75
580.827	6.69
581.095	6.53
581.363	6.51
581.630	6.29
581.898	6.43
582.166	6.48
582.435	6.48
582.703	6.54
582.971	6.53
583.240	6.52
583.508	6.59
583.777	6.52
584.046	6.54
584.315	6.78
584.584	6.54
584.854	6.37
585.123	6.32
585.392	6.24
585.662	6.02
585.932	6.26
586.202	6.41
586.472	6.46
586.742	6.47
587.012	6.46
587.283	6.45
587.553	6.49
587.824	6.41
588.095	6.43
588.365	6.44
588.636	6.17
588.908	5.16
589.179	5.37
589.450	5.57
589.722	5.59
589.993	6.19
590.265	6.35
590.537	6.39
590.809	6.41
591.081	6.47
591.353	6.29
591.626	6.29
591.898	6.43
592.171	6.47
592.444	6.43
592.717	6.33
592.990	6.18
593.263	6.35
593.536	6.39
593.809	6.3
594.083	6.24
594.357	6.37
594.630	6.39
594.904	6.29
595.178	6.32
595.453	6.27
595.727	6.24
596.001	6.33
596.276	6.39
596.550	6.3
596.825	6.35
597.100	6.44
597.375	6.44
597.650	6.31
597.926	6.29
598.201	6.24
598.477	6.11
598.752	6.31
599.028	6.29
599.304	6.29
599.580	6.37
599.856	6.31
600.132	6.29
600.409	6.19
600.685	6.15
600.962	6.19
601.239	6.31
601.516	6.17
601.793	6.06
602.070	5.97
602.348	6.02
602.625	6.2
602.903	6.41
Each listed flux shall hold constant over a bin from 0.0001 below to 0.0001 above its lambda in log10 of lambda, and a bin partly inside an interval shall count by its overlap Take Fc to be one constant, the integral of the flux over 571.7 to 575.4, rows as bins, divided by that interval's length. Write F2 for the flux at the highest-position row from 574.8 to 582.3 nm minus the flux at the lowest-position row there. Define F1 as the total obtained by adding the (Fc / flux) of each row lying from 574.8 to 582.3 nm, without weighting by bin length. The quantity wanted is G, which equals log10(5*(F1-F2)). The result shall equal 2.15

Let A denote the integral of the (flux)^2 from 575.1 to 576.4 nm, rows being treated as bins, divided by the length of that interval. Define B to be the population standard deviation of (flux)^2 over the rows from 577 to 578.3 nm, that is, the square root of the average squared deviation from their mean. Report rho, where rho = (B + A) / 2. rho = 21.7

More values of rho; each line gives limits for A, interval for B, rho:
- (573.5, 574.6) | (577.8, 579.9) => 22.3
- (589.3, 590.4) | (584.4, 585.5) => 18.3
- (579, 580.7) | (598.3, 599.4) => 22.0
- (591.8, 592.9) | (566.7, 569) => 21.5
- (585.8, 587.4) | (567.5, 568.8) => 21.4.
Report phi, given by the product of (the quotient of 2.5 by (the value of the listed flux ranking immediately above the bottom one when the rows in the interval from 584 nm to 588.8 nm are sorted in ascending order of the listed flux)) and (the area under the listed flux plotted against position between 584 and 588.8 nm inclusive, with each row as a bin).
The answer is 12.4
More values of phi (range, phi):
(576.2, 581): 12.5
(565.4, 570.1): 12.2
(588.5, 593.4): 14.0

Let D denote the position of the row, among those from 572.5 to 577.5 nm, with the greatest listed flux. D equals 576.829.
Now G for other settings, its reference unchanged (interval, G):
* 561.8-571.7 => 2.29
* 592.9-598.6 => 2.04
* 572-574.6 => 1.70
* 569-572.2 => 1.78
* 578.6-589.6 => 2.33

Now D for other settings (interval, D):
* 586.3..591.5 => 587.553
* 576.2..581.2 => 580.560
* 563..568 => 567.345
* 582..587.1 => 584.315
